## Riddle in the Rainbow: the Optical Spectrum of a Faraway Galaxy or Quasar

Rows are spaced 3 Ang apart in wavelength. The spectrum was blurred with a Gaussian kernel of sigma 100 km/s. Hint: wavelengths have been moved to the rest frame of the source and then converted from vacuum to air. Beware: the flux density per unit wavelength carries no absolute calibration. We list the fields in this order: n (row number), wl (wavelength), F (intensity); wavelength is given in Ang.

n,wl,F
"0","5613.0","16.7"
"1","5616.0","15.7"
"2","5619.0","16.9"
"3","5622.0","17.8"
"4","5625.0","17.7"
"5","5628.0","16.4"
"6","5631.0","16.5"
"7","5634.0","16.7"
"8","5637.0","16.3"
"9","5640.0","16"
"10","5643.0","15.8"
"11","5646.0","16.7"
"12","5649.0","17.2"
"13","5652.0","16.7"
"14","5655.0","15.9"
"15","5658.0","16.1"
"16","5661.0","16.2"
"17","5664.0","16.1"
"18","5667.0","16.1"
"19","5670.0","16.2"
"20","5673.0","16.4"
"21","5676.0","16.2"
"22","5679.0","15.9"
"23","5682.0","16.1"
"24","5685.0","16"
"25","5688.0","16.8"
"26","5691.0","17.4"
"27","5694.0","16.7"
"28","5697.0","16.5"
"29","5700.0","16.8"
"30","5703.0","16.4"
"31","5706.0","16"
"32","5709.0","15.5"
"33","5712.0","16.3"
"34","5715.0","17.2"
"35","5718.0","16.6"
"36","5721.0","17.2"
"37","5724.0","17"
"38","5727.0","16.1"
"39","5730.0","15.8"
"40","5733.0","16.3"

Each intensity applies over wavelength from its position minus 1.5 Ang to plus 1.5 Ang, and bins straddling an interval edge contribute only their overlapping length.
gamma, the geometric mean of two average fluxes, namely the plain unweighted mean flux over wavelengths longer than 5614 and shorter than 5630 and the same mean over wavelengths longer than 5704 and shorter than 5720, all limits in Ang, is 16.6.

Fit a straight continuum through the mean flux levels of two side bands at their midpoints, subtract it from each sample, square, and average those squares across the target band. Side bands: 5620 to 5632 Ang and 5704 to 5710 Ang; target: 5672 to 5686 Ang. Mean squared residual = 0.0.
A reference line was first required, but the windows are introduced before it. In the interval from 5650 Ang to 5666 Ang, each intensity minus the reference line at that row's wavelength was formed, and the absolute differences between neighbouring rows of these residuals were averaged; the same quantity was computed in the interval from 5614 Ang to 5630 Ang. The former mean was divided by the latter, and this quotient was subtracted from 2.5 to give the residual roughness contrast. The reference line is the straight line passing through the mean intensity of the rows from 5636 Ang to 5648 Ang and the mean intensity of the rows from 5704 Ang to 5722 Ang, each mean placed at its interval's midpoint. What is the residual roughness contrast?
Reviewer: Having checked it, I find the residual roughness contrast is 2.2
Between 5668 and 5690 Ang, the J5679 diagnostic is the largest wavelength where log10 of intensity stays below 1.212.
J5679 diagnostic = 5685.0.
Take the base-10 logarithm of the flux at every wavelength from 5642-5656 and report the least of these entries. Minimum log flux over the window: 1.199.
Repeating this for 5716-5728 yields 1.207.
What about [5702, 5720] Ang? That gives 1.190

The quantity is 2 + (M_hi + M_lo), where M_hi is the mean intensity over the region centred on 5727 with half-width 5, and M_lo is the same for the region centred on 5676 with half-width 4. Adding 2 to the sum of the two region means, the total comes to 34.5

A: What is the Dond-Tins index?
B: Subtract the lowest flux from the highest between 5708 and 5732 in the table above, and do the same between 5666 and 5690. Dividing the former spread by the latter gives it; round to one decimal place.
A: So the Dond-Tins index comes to 1.9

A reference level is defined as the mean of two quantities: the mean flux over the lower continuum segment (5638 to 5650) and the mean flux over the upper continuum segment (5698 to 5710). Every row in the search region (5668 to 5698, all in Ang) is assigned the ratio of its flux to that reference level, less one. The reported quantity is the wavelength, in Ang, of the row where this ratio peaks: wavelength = 5691.0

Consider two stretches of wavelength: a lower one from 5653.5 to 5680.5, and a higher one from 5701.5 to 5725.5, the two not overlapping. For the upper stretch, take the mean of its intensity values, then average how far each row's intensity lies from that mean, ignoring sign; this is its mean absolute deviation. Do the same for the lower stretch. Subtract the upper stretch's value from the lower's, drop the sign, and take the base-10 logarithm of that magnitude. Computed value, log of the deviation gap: -0.4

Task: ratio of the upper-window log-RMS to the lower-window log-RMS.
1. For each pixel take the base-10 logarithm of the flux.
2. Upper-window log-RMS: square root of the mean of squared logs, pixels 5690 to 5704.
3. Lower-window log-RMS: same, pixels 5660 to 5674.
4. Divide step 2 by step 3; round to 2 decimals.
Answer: 1.01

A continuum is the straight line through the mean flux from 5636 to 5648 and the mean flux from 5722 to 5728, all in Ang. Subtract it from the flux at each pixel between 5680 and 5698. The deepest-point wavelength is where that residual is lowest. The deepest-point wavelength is 5685.0 Ang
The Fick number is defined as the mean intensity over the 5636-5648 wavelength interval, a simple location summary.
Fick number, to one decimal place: 16.2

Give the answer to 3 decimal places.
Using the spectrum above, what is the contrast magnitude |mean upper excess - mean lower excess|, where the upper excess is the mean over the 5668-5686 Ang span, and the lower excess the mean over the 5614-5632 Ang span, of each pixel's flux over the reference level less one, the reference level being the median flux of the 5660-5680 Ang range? 0.043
